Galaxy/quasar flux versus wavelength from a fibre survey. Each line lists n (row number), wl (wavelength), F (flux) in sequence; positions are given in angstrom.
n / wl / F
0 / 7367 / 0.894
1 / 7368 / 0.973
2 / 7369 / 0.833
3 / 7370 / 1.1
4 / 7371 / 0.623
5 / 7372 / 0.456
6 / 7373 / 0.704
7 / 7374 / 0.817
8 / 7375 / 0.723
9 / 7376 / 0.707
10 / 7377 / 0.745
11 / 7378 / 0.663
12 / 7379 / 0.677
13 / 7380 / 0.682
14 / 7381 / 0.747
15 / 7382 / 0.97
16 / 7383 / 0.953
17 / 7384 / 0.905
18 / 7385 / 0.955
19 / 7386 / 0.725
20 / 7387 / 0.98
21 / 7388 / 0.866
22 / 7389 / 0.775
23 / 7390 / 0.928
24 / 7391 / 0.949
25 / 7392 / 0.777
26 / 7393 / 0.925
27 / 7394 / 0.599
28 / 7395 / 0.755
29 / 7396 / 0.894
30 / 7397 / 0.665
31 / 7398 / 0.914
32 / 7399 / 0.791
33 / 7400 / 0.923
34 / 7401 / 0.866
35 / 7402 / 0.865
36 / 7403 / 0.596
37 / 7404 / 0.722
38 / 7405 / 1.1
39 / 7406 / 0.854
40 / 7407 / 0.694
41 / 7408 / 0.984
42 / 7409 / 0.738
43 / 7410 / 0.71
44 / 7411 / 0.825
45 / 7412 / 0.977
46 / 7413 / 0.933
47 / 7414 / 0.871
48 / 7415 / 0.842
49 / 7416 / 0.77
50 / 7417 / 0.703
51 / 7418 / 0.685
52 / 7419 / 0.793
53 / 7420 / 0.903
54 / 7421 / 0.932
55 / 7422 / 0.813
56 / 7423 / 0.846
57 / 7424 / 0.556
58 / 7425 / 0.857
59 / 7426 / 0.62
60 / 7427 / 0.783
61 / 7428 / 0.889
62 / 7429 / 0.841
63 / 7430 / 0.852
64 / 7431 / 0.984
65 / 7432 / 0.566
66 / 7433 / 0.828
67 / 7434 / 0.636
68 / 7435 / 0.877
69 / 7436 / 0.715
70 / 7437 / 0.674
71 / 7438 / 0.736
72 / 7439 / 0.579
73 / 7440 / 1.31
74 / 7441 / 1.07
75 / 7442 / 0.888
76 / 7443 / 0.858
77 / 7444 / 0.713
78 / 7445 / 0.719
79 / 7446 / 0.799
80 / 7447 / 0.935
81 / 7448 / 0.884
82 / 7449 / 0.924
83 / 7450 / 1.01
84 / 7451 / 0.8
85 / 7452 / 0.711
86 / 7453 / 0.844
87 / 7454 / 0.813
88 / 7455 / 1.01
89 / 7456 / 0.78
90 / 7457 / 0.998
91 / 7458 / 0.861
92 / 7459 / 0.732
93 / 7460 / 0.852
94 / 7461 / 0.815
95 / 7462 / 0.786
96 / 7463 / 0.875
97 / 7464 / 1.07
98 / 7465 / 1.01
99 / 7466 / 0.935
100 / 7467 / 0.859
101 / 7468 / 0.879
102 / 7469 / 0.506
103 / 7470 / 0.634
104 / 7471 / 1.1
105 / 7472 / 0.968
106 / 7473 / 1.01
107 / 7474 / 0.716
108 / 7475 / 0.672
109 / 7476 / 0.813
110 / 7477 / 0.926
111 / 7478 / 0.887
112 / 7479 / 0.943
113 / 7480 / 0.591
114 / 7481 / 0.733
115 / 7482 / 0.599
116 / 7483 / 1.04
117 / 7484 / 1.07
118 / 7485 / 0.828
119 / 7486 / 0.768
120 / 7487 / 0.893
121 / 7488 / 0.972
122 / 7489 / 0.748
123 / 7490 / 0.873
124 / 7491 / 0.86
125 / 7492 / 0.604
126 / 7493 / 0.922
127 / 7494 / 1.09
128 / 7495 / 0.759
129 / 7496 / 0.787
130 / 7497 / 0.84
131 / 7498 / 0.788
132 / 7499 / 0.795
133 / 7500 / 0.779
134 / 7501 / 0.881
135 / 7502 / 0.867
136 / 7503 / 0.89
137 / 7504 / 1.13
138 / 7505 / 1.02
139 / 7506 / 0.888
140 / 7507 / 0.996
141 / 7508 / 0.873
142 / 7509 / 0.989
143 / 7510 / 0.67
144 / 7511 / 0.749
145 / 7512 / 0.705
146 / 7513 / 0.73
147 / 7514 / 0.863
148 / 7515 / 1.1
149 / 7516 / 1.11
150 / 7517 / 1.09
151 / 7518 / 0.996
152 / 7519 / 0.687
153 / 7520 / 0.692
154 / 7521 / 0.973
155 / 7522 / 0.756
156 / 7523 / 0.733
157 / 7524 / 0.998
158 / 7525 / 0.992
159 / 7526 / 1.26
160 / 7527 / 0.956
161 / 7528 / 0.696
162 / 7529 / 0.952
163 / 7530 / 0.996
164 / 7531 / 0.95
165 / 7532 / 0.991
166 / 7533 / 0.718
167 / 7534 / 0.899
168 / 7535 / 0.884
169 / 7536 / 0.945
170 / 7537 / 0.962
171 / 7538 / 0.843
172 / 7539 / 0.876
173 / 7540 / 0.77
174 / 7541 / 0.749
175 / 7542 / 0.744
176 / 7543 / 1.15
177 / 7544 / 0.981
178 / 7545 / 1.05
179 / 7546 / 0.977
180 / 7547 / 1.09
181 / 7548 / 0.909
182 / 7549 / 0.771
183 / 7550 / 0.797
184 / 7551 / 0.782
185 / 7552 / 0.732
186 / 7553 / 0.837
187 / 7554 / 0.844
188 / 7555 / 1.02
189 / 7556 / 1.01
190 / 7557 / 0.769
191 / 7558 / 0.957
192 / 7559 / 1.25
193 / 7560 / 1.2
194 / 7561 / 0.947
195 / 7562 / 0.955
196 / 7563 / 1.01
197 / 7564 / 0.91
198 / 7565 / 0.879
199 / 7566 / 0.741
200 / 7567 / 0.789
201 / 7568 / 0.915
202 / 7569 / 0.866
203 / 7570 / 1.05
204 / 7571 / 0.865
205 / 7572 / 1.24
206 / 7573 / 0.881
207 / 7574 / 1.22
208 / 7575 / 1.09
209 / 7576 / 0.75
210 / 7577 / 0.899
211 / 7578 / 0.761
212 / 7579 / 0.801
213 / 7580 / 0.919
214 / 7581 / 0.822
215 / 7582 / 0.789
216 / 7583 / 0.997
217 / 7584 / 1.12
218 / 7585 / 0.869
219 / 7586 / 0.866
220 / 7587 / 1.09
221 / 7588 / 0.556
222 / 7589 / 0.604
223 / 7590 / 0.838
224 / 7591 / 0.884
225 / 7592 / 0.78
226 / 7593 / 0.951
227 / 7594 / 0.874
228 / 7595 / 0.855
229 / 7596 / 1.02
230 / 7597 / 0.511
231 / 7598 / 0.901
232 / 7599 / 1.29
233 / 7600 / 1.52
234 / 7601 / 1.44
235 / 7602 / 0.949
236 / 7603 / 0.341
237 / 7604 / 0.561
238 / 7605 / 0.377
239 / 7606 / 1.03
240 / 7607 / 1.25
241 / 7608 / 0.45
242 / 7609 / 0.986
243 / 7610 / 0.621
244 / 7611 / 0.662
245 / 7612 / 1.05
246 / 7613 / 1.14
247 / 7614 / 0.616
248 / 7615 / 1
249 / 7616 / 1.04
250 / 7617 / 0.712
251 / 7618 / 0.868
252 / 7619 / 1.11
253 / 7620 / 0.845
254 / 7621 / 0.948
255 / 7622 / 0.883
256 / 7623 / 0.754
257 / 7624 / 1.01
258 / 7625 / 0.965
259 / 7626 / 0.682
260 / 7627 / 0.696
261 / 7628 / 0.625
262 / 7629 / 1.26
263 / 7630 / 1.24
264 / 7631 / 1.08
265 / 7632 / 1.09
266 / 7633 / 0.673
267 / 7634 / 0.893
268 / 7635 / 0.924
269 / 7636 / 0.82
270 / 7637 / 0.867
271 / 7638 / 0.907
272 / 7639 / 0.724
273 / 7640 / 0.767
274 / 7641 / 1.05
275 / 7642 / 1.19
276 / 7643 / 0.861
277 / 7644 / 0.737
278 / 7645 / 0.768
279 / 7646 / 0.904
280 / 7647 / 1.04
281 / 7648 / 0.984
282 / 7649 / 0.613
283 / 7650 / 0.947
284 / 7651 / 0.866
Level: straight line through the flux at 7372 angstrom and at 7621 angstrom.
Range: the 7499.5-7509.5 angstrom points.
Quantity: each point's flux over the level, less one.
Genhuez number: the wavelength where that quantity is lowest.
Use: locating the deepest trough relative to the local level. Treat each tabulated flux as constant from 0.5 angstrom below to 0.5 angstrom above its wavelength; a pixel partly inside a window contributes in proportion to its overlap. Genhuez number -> 7500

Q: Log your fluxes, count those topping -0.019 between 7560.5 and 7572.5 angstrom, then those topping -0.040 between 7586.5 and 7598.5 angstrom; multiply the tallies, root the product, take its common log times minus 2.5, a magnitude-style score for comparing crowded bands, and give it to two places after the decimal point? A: -1.19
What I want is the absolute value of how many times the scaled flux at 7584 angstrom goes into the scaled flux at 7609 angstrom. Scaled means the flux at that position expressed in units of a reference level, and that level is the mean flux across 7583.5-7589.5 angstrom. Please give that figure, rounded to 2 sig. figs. 0.88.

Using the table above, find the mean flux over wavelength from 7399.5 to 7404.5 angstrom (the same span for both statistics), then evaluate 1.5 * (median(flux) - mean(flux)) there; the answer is 0.11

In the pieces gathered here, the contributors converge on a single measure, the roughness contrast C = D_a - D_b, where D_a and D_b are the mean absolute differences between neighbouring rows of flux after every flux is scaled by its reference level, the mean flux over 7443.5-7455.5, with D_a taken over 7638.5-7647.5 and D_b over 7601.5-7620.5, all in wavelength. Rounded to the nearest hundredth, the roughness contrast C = -0.22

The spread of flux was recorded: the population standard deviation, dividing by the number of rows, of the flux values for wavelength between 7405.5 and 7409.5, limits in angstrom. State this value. 0.113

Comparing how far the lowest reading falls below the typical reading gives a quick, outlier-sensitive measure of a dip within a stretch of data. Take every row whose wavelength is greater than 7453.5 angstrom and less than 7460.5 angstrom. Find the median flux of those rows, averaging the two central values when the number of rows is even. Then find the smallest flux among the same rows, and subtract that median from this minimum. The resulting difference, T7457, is -0.12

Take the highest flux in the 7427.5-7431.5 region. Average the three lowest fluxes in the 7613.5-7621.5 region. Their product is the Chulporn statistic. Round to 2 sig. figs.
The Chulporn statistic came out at 0.71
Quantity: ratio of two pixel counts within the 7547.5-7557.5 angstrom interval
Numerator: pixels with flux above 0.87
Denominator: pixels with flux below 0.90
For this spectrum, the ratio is 0.43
